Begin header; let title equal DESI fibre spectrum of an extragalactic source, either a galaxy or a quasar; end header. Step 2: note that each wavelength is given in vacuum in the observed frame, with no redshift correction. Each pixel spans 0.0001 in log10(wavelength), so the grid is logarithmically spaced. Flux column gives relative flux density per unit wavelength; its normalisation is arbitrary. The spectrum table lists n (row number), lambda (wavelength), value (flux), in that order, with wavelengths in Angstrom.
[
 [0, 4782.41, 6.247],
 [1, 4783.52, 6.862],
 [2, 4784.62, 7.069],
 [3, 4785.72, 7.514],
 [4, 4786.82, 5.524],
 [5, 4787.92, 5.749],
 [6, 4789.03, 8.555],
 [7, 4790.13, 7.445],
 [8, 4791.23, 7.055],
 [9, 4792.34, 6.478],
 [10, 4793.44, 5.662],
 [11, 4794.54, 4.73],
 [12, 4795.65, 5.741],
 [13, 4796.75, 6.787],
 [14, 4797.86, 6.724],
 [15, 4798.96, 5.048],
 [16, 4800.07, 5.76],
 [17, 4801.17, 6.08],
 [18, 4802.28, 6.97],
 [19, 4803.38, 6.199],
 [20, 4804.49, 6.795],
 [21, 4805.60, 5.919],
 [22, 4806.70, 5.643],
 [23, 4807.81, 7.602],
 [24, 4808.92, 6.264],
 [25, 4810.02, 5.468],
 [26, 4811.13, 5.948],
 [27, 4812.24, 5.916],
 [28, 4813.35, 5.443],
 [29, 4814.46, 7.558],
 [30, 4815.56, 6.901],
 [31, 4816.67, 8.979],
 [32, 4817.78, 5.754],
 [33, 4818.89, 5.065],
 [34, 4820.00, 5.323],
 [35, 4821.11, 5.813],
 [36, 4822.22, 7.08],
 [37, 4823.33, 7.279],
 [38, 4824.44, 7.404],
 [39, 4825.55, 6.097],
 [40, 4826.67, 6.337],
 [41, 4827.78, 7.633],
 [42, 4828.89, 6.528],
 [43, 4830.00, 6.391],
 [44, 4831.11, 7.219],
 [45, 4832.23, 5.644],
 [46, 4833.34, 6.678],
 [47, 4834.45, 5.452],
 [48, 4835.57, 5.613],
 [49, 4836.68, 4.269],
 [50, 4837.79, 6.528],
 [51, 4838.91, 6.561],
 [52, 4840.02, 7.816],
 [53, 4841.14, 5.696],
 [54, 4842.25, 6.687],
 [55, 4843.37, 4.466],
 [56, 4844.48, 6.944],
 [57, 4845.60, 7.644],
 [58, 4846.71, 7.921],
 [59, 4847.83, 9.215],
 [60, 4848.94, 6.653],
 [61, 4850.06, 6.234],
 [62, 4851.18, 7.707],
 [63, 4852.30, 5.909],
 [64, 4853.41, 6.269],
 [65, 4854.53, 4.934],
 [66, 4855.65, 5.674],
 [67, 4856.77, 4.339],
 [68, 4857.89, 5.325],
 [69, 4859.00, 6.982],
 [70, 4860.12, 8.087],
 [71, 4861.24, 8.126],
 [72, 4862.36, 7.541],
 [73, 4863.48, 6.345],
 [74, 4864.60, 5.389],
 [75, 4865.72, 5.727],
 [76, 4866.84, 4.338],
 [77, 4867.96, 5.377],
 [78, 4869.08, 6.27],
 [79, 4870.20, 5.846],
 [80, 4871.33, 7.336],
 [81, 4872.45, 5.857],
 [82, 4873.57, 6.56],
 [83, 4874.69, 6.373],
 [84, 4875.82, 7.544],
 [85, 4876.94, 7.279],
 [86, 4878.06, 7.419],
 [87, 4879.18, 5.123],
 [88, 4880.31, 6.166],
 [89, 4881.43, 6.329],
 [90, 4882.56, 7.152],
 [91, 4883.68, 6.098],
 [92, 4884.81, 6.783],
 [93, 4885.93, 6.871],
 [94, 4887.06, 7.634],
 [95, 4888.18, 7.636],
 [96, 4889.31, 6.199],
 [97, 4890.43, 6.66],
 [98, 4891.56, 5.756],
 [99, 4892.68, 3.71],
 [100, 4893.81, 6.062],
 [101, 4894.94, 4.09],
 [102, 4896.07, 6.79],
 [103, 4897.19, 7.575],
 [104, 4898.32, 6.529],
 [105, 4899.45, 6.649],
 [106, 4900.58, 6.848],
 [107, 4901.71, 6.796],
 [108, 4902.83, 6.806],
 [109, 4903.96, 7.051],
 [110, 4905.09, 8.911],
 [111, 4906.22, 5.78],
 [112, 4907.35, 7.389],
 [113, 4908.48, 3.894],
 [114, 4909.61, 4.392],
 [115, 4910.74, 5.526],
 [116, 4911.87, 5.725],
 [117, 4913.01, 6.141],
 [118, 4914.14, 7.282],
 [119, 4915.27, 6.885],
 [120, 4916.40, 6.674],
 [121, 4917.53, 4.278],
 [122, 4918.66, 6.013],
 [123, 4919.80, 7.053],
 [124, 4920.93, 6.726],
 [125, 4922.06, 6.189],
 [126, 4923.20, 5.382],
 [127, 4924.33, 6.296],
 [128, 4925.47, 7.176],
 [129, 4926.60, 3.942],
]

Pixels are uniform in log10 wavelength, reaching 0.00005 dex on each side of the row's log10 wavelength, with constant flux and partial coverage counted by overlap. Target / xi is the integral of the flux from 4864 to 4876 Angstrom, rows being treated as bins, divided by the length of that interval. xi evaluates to 6.01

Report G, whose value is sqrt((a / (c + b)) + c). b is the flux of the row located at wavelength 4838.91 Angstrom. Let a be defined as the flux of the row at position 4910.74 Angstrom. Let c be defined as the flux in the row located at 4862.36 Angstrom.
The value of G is 2.82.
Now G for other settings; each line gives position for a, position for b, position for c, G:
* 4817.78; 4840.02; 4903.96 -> 2.73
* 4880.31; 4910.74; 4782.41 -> 2.60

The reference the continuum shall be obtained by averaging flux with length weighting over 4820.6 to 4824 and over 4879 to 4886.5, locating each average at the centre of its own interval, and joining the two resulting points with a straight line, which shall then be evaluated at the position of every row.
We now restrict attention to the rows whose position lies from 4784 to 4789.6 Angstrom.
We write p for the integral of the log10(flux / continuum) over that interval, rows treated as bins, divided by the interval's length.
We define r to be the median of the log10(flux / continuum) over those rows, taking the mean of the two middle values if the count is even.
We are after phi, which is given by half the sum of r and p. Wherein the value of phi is 0.00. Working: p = -0.01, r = 0.006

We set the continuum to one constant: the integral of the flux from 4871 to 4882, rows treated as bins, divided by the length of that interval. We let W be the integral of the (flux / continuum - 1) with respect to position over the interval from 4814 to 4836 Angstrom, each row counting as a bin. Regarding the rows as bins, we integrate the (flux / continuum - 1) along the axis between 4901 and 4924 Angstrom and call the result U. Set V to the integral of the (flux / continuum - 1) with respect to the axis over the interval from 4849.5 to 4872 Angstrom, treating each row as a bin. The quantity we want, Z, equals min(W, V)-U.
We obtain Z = -0.2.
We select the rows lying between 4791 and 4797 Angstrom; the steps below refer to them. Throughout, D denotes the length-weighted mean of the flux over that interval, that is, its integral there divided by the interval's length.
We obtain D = 6.0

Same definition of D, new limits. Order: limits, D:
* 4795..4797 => 6.1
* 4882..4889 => 7.0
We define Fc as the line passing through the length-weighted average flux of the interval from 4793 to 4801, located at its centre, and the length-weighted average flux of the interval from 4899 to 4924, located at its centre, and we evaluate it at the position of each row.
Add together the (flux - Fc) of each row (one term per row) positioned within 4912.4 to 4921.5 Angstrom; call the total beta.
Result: 0.6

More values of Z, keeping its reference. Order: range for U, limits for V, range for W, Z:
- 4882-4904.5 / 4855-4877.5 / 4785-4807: -0.6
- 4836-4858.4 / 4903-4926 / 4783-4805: -0.3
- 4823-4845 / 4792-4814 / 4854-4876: -1.0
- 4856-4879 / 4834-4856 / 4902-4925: -0.5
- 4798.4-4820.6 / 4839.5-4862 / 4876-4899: 0.6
